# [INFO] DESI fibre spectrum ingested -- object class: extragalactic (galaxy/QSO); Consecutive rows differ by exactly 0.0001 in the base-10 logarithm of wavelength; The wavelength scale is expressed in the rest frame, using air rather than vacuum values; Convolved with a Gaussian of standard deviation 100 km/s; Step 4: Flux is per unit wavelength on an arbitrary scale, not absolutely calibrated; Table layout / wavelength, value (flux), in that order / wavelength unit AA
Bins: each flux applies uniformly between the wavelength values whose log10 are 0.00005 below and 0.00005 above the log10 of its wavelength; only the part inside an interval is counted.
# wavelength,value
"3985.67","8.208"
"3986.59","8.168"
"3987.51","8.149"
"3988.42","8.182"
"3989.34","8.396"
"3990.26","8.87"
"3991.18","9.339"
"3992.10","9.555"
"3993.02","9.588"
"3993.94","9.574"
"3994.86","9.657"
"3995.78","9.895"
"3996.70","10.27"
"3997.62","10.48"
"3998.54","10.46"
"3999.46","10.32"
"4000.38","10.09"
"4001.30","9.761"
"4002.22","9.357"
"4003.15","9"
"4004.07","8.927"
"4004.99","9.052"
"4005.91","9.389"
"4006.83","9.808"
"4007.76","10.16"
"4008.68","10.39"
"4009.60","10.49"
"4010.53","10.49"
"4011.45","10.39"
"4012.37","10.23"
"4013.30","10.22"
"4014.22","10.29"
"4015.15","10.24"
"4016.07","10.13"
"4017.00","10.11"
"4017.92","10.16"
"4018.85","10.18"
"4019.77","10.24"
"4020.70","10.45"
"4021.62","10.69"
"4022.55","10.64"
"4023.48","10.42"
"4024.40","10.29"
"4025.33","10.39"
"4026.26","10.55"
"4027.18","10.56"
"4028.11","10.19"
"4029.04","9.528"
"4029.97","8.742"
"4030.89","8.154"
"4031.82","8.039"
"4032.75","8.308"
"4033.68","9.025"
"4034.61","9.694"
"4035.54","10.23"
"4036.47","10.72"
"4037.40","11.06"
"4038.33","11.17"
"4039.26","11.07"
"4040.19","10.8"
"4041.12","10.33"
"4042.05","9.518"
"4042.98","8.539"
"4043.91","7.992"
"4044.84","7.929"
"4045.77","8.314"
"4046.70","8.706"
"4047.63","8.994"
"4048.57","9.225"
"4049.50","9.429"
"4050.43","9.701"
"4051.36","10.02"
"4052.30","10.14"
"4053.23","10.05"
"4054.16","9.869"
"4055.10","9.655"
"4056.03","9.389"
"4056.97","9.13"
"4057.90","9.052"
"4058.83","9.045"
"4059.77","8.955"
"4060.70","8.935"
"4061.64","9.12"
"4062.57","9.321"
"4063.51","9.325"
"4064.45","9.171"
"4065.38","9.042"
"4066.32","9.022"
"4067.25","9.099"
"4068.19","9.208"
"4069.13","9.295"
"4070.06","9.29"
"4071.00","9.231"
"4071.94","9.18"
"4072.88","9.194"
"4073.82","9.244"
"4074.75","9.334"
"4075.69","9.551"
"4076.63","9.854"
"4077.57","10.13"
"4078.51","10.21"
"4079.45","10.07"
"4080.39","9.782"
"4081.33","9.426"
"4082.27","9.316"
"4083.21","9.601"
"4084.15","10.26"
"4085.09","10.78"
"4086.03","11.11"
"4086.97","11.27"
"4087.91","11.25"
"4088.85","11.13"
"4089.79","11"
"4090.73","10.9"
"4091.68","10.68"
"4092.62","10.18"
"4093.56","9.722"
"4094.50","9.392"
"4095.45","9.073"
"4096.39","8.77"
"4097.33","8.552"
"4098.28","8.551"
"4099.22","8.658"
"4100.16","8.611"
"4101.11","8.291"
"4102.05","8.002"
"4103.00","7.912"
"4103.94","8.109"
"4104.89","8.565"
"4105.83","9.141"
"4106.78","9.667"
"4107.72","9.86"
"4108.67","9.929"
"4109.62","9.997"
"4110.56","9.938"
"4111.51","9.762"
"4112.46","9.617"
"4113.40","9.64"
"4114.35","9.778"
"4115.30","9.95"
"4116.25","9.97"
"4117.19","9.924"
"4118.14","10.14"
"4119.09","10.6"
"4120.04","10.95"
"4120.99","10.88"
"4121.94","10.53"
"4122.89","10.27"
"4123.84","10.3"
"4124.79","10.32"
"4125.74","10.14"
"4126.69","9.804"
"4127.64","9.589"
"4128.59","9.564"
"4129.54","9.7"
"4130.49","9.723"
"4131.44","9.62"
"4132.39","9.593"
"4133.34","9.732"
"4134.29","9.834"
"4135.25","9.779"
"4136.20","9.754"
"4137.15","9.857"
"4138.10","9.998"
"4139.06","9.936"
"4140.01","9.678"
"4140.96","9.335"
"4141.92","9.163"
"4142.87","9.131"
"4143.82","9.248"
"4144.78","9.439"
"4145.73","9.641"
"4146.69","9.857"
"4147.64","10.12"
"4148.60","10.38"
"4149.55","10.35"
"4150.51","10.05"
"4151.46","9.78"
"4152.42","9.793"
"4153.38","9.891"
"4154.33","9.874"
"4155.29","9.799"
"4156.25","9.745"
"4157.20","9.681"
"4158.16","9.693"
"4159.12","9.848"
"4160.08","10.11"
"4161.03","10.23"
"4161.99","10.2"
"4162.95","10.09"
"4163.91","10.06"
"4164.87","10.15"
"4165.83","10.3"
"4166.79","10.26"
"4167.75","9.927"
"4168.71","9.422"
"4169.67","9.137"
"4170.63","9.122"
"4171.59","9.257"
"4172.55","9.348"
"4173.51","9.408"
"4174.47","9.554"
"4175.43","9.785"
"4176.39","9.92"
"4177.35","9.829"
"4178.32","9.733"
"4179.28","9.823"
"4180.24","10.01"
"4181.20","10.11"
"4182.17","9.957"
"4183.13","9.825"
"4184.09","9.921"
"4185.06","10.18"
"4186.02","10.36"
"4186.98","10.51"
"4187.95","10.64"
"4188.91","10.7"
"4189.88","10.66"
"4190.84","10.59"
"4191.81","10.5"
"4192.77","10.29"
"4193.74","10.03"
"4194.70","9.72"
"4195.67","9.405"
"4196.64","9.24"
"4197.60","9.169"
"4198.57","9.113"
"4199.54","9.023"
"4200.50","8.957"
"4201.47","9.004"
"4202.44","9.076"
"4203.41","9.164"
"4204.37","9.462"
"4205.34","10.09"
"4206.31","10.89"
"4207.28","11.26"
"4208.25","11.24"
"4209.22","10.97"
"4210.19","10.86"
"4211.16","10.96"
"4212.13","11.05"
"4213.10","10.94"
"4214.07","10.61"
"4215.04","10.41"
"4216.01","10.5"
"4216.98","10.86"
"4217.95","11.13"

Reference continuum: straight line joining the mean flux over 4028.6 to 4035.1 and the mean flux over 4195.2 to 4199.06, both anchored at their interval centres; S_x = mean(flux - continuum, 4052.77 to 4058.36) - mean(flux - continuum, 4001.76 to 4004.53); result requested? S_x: 0.29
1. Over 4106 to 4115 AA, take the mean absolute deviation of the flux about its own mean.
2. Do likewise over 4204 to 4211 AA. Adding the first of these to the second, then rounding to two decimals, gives 0.64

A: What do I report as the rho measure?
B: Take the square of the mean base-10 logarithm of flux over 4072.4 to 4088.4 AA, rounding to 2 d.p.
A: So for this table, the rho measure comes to 1.00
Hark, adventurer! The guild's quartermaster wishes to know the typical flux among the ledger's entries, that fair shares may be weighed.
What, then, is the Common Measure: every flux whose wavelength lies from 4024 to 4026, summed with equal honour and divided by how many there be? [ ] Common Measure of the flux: 10.3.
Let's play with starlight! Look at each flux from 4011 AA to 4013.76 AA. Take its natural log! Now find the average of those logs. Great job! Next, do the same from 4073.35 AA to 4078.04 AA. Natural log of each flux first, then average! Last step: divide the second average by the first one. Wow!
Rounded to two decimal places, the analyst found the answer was 0.97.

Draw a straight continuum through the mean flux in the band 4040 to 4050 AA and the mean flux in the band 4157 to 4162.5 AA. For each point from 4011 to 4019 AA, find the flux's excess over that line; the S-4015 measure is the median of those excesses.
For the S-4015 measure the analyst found 1.4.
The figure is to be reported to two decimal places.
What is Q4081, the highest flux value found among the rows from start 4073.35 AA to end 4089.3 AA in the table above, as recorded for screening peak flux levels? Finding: 11.27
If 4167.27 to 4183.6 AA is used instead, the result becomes 10.11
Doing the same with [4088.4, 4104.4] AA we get 11.13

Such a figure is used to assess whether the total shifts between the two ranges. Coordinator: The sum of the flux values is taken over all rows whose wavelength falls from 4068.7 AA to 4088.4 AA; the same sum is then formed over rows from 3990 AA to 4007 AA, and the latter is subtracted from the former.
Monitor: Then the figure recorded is 24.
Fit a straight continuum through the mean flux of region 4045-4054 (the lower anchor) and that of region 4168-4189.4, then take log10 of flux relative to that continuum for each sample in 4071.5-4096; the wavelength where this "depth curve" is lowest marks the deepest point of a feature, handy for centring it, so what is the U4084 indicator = 4095.45 AA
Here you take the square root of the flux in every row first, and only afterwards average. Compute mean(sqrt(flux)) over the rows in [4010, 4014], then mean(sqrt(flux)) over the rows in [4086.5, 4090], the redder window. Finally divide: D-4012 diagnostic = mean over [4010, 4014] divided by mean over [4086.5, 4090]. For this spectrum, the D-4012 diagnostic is 0.96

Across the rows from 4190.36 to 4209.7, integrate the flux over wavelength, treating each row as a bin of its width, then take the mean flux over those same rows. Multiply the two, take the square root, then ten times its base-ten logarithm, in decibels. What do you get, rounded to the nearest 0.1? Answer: 16.4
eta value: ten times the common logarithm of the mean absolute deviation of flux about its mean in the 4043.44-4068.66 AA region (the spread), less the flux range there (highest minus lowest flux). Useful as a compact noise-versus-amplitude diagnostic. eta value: -6.4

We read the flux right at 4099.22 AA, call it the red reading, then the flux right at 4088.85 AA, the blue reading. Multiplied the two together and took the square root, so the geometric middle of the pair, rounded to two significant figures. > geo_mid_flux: 9.8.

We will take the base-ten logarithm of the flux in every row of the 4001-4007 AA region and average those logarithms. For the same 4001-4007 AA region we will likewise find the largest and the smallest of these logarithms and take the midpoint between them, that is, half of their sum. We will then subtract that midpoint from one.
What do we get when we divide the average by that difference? 34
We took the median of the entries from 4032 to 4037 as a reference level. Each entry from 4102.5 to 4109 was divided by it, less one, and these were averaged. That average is -0.07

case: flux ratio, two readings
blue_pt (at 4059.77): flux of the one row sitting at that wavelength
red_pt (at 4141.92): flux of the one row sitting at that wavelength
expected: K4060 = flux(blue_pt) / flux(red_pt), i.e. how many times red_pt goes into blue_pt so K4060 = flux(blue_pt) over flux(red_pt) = 0.98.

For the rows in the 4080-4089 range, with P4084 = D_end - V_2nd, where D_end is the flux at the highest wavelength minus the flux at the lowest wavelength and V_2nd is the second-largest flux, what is -9.90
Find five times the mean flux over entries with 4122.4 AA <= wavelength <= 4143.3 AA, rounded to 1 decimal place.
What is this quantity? 48.8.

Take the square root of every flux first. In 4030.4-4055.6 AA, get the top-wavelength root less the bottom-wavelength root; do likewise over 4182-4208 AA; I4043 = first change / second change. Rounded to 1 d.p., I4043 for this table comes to 1.3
